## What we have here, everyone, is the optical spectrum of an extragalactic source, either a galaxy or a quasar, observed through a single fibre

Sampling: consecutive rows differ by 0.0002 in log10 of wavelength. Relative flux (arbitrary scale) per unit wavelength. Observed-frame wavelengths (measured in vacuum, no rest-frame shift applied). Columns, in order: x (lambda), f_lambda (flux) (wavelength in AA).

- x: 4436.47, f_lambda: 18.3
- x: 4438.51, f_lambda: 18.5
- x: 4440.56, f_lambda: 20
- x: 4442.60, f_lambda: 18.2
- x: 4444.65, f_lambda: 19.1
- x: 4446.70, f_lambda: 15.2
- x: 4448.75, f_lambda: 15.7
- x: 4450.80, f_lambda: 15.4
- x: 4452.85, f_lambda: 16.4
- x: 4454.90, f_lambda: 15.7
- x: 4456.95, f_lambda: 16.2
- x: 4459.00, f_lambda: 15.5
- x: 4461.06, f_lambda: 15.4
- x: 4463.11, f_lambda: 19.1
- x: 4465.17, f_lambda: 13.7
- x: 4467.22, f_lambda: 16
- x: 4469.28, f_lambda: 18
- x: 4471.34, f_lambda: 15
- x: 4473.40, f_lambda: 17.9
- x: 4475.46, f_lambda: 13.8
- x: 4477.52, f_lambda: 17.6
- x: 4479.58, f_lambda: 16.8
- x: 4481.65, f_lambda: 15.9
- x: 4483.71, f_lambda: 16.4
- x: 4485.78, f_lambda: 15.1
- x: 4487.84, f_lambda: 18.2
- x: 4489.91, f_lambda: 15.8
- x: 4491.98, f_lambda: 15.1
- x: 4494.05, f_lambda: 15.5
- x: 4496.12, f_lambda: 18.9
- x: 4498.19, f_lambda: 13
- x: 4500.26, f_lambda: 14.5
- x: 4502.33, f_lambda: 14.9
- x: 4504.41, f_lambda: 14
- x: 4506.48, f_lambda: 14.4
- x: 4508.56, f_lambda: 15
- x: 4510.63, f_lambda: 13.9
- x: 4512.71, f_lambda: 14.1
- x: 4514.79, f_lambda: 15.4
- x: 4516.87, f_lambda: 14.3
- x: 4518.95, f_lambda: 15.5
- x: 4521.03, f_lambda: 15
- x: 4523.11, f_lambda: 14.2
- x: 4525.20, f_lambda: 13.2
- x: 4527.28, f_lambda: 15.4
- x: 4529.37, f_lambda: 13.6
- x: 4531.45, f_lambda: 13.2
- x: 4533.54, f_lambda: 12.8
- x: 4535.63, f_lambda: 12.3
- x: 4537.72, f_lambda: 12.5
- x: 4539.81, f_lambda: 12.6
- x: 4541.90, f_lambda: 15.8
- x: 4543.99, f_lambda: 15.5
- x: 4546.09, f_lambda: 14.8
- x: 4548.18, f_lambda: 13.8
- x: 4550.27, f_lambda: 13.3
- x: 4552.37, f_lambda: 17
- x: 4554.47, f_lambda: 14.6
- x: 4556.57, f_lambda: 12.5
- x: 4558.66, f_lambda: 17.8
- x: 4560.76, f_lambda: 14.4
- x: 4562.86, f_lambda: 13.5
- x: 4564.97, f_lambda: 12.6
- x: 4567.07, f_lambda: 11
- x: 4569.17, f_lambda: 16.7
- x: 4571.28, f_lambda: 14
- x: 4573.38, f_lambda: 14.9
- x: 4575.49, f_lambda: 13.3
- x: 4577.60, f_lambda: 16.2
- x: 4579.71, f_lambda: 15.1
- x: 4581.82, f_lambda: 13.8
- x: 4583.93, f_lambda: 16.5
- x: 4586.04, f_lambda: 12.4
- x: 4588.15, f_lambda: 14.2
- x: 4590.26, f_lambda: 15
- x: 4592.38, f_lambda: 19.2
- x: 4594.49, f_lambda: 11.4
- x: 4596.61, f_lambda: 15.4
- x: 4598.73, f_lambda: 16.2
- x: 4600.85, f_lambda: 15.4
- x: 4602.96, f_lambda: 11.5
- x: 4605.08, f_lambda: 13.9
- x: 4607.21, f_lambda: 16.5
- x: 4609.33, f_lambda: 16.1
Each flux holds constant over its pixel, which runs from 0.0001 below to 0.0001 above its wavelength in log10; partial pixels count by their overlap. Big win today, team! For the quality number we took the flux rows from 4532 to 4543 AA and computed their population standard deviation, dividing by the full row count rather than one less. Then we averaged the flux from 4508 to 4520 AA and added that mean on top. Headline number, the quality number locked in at 16.0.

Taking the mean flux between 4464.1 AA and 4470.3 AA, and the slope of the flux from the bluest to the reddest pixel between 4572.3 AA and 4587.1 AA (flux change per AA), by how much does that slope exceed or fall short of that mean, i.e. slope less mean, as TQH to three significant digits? -16.1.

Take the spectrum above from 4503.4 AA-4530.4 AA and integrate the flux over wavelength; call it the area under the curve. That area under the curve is 391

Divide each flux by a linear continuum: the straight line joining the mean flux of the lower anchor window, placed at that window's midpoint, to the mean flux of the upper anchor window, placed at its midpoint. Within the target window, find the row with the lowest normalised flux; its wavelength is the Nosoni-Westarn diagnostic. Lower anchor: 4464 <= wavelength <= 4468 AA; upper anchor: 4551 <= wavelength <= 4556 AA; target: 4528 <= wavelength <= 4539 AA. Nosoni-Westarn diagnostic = 4535.63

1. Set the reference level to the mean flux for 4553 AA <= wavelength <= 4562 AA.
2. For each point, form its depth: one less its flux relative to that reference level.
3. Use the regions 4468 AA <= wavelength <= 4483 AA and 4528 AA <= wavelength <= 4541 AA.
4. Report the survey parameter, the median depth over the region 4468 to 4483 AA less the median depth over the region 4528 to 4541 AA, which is -0.28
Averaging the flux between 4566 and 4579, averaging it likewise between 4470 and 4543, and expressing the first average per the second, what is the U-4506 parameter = 0.963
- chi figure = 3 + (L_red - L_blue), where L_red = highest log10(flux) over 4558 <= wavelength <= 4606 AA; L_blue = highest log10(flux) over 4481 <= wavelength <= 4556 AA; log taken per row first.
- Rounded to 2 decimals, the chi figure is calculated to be 3.01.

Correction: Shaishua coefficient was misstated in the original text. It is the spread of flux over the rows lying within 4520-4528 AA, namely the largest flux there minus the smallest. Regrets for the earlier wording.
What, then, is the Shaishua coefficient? 2.2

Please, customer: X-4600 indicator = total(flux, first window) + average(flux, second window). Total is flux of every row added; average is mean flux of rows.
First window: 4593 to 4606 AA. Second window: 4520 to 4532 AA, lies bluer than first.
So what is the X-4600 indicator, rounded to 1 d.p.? 97.9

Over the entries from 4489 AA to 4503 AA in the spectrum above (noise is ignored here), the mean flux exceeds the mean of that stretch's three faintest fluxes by 1.3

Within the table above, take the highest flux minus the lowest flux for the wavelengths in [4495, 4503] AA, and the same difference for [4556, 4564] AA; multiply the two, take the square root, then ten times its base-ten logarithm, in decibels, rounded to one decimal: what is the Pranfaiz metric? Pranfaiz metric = 7.5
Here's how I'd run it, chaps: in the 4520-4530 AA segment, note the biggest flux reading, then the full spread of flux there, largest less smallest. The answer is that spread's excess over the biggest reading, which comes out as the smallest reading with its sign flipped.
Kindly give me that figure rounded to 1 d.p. -13.2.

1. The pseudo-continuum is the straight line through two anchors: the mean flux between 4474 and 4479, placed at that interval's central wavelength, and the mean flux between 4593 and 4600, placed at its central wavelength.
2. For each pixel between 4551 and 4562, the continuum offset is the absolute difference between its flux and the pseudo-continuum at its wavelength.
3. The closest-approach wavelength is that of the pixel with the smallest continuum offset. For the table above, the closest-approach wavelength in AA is 4554.47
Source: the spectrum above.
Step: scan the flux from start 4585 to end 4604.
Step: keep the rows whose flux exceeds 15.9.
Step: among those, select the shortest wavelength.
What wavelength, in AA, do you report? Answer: 4592.38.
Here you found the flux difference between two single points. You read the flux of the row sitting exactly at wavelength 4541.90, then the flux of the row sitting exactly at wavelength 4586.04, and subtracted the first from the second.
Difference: -3.4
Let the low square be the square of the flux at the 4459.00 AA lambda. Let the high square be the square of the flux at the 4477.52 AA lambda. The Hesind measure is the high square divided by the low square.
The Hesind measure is 1.29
